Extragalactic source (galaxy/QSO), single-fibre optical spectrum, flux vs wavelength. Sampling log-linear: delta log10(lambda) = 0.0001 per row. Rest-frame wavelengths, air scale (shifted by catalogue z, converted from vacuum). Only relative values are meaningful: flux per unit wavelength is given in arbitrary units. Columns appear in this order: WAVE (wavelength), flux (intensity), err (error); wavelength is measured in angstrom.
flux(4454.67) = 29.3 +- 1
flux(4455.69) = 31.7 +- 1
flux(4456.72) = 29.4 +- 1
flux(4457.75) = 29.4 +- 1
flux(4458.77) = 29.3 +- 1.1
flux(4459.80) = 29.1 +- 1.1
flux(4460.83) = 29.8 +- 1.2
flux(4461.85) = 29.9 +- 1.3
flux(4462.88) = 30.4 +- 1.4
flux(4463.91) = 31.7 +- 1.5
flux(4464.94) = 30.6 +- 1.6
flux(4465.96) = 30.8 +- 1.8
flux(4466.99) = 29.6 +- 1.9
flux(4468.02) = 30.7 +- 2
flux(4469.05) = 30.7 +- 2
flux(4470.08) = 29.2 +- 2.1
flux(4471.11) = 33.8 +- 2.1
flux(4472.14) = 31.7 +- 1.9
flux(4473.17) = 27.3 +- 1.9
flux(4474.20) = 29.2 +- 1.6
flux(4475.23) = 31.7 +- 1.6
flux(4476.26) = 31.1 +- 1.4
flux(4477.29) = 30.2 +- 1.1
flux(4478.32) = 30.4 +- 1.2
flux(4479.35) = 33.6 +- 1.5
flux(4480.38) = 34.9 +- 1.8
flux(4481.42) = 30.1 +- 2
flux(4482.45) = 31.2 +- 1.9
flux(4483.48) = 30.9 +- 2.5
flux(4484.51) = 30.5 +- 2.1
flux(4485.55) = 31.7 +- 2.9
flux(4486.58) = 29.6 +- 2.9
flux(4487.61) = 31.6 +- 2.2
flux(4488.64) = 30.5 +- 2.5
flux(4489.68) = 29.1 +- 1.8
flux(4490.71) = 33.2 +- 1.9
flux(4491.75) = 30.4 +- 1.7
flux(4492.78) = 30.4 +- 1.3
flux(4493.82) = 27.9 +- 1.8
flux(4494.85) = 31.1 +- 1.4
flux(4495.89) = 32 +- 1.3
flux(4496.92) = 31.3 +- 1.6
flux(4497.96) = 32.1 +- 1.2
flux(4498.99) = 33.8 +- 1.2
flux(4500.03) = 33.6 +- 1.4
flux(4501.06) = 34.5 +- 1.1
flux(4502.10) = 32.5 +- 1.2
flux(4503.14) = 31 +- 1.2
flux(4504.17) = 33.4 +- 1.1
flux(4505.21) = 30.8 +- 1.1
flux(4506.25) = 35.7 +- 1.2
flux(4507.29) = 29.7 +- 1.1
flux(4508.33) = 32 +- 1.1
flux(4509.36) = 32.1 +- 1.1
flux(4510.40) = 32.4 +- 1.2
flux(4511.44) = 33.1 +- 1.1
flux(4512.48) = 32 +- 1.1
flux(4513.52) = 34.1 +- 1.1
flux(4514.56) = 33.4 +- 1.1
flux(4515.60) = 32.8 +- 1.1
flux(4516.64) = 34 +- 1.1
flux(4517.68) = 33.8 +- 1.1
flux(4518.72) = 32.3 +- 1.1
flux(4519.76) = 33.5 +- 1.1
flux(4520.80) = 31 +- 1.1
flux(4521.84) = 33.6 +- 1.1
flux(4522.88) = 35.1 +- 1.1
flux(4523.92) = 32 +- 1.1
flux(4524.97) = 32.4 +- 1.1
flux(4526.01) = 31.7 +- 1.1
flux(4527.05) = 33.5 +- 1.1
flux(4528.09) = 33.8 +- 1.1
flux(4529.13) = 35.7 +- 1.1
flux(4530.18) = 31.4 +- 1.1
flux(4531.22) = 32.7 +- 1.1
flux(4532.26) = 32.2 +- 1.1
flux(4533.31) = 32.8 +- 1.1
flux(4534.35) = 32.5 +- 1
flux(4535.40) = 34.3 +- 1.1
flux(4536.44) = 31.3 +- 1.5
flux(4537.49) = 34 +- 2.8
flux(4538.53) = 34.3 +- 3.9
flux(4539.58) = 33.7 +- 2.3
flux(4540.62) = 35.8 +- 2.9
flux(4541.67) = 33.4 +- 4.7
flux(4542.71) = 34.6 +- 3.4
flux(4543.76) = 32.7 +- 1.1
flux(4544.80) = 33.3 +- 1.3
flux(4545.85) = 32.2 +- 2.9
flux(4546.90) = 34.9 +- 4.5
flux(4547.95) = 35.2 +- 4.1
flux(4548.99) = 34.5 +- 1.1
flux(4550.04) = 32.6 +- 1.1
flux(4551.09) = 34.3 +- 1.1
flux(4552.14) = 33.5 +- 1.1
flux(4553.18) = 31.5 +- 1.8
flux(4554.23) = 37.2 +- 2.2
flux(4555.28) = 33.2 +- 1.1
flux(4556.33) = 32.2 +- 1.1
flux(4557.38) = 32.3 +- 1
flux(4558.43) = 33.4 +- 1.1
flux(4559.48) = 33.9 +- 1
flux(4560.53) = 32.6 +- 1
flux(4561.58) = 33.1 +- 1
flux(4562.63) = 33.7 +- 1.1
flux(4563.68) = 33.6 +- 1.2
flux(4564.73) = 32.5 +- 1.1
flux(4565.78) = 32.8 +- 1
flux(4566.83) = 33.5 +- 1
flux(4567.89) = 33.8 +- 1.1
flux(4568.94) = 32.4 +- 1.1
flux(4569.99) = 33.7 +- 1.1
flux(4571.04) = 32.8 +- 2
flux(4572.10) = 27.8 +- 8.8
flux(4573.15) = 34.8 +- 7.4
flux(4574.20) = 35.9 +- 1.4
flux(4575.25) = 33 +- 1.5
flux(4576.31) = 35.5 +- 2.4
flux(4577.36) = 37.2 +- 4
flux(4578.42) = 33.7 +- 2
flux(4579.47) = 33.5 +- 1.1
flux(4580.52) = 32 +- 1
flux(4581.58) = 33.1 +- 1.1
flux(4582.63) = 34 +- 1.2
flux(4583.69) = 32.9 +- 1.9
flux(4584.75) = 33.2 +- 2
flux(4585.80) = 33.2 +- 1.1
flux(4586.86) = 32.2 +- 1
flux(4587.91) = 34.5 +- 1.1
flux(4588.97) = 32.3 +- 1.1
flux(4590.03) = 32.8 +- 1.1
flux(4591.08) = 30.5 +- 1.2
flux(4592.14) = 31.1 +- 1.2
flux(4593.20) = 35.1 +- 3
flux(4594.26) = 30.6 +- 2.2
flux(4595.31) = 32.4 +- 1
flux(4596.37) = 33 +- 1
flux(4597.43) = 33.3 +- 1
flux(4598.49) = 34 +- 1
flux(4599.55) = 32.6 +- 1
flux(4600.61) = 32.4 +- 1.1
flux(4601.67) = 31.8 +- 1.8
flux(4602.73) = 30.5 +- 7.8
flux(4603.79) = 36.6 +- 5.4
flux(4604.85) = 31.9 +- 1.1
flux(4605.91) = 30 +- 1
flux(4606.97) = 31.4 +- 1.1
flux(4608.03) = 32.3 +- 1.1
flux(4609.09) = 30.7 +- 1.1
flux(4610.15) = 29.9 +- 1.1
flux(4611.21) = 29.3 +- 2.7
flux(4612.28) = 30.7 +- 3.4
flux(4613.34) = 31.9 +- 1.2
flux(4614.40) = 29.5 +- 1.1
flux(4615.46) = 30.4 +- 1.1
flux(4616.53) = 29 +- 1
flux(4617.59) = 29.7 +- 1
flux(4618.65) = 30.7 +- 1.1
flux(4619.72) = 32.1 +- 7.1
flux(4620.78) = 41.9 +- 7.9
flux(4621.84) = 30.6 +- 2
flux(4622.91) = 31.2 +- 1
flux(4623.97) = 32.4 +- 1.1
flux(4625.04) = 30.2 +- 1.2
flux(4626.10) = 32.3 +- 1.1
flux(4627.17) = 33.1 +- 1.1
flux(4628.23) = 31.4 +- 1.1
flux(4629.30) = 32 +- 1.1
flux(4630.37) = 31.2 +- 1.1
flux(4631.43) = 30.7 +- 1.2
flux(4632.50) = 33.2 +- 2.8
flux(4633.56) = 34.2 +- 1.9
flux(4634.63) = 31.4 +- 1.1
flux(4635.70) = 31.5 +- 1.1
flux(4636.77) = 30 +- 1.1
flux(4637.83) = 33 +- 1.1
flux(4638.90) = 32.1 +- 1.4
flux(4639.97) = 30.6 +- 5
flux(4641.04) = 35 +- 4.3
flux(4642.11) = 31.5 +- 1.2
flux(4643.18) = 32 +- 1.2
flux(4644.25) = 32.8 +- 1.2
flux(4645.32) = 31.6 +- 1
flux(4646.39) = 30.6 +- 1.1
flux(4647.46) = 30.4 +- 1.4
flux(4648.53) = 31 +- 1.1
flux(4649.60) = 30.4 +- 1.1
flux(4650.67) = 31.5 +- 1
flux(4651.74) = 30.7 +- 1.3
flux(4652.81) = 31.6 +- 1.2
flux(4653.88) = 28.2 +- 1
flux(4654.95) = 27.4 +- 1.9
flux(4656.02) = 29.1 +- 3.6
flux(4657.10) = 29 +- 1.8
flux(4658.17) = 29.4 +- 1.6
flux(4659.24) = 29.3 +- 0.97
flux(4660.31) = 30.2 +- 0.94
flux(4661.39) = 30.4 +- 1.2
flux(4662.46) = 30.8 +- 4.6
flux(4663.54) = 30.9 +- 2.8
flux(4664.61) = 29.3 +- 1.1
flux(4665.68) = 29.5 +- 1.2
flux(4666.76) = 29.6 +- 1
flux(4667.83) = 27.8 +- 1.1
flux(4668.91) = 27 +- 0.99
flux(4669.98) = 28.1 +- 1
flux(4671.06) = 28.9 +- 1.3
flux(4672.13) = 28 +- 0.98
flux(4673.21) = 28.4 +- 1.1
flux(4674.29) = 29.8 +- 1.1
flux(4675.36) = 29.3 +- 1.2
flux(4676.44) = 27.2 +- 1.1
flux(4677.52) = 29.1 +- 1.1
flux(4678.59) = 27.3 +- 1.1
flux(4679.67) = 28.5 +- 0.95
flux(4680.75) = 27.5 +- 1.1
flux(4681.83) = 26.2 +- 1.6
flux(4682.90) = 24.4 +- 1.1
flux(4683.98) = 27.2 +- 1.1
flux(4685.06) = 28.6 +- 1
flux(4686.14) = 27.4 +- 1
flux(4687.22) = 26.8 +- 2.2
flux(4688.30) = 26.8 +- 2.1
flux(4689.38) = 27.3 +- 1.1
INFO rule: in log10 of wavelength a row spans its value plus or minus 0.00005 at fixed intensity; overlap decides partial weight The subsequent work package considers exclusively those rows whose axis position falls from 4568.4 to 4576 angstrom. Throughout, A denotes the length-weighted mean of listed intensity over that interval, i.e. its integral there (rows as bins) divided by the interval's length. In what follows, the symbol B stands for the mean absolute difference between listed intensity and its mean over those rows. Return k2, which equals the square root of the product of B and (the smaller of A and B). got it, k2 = 1.6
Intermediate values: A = 33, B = 1.6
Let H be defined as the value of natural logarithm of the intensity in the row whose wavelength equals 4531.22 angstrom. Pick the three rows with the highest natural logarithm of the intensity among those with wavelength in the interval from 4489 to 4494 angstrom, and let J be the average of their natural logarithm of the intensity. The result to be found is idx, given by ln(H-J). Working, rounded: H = 3.49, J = 3.444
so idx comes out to -3.1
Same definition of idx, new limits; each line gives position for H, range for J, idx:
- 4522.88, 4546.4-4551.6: -5.0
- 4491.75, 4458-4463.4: -4.4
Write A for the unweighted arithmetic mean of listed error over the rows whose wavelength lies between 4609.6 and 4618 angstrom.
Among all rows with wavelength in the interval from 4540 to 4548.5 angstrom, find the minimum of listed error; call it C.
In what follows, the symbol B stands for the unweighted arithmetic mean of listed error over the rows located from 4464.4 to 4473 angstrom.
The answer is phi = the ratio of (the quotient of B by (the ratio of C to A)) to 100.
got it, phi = 0.028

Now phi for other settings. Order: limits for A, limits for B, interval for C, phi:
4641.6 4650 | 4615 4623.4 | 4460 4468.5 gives 0.027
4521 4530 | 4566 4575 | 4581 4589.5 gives 0.033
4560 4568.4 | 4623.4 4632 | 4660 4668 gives 0.013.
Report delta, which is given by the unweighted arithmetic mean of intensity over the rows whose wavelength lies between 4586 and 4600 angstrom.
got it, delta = 32.6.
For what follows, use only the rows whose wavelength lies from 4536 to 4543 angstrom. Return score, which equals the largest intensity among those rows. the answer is 35.8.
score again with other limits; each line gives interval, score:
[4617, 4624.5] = 41.9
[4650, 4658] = 31.6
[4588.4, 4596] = 35.1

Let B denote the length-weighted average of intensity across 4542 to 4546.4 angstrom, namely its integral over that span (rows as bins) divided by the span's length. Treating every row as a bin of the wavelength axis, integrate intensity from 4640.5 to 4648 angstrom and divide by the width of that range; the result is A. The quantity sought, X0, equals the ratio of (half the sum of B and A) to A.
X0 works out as 1.02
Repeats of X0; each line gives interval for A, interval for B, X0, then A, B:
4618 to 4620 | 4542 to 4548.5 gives 1.04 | 31.2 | 33.8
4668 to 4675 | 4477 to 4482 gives 1.06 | 28.4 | 31.9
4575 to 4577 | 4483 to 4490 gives 0.94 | 34.6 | 30.6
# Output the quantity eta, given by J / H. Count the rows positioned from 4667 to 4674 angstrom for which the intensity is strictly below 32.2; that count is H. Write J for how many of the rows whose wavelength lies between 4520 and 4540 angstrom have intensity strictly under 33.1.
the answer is 1.7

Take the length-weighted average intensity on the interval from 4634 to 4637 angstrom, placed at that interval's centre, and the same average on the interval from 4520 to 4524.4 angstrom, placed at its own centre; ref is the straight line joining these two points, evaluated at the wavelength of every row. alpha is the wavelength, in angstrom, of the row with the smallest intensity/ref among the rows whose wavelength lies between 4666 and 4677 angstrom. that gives 4668.91 angstrom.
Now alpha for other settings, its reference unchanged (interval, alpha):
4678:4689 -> 4682.90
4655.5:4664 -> 4657.10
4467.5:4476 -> 4473.17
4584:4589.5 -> 4586.86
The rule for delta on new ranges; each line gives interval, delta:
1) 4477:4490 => 31.1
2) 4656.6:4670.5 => 29.3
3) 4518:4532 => 33.0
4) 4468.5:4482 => 31.1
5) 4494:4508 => 32.4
